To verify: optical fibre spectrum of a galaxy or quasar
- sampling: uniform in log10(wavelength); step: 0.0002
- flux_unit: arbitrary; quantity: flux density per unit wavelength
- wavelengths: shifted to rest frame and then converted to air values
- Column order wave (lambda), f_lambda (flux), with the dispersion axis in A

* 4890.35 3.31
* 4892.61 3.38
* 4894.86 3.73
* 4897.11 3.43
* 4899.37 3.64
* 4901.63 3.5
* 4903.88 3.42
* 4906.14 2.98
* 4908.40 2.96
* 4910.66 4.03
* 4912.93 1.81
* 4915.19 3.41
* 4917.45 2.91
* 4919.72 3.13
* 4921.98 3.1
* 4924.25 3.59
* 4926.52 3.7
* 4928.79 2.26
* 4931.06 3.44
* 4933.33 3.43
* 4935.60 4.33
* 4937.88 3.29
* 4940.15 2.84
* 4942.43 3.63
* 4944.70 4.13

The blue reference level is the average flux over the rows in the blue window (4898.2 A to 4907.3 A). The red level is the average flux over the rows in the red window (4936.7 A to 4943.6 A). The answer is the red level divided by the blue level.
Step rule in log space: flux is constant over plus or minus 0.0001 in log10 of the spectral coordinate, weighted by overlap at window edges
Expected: 0.96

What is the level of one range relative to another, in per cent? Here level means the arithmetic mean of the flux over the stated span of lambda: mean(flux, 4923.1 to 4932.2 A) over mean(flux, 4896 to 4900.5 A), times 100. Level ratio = 92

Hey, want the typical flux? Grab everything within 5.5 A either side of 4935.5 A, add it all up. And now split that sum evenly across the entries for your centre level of 3.5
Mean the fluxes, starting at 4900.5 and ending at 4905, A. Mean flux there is 3.46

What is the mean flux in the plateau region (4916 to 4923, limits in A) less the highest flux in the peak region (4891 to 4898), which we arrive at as -0.7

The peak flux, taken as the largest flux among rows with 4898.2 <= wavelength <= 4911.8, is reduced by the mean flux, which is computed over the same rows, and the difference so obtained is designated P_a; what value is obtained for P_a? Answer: 0.61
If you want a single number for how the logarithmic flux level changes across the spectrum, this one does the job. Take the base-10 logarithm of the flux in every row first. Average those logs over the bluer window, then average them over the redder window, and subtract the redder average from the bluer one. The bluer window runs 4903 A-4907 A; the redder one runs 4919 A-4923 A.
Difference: 0.01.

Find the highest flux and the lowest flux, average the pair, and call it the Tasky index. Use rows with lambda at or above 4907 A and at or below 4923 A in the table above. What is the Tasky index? 2.92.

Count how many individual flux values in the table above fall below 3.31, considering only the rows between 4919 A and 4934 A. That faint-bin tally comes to 3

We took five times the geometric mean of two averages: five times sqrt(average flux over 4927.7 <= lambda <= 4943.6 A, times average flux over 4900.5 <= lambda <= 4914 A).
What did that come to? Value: 16.1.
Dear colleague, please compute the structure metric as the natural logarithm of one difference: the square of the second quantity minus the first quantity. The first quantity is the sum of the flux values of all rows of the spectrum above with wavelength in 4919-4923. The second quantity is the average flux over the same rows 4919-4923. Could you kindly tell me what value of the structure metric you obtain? 1.25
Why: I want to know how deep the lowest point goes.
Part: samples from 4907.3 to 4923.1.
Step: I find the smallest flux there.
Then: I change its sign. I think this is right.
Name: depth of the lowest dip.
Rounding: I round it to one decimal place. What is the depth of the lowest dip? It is -1.8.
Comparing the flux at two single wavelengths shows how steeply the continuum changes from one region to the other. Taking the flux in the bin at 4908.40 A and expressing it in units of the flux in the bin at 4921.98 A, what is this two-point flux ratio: 0.95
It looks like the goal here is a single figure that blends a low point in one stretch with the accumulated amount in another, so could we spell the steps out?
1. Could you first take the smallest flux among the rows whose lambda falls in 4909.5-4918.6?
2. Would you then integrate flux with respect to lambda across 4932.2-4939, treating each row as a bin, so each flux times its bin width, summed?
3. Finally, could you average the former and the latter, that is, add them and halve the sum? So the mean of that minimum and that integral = 13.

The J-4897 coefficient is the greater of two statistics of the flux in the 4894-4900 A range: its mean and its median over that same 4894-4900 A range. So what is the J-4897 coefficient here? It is 3.64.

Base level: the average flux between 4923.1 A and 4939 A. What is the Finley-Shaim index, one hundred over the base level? 29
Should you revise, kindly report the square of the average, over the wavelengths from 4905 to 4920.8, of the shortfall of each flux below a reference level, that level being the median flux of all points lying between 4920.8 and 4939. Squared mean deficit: 0.16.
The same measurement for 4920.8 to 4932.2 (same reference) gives 0.05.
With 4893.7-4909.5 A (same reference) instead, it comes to 0.00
